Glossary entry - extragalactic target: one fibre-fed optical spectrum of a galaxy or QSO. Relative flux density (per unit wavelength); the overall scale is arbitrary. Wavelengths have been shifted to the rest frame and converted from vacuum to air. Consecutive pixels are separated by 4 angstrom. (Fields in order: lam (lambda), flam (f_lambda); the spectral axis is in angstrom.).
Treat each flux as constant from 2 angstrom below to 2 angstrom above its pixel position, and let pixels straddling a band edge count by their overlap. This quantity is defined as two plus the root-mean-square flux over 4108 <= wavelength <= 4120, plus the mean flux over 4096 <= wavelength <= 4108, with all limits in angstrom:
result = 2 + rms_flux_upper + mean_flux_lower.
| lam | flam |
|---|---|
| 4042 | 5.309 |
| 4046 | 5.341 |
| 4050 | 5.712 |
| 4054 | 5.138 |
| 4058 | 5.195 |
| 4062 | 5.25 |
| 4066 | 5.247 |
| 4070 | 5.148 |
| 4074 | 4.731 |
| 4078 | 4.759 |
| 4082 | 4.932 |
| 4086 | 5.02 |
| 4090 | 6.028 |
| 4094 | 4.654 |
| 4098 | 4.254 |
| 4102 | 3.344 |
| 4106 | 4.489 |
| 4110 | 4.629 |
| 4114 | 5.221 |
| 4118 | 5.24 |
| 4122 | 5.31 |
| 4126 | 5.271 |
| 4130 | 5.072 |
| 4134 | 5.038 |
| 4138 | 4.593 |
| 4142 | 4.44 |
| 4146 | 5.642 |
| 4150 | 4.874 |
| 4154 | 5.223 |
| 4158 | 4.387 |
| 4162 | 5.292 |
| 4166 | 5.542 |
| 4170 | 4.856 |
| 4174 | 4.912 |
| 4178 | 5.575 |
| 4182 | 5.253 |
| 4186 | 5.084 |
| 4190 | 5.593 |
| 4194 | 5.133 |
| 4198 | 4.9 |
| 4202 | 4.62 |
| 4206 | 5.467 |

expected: 11.1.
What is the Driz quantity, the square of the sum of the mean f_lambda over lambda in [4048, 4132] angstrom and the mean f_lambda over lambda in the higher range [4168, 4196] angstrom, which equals 104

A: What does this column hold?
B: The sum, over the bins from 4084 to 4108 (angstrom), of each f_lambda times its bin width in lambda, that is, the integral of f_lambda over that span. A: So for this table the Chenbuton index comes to 111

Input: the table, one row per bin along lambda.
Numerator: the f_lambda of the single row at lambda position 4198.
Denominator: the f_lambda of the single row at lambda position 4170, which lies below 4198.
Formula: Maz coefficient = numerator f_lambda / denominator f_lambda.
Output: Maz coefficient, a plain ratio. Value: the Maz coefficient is 1.01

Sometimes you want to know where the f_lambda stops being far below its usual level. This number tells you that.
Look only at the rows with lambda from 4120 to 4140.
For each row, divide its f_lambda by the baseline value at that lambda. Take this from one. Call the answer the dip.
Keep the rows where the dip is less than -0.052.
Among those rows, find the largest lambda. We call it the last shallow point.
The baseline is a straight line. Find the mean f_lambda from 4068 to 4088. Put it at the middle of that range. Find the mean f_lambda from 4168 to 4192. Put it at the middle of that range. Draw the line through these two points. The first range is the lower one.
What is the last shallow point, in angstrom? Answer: 4122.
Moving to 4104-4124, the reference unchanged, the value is 4122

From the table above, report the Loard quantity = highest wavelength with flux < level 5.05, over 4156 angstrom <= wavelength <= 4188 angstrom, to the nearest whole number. 4174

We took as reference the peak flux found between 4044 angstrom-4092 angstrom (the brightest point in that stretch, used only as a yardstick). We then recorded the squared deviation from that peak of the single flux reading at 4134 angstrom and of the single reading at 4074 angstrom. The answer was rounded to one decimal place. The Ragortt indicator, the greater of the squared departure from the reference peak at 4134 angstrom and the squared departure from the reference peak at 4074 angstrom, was 1.7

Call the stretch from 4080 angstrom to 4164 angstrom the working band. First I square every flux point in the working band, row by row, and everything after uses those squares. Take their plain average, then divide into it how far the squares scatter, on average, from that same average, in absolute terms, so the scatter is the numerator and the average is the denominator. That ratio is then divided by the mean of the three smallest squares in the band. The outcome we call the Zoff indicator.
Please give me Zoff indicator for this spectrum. 0.010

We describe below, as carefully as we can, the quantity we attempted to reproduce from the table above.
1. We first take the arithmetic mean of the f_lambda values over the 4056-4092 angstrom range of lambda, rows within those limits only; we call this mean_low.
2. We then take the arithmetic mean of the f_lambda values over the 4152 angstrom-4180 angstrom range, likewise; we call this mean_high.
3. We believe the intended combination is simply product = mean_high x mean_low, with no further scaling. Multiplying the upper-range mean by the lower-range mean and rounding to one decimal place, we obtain 26.3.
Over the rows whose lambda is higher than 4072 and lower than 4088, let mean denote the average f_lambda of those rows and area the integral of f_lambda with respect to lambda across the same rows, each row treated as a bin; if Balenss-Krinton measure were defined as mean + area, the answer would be 83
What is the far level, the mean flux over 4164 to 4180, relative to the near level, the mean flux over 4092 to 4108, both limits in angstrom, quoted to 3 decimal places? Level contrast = 1.248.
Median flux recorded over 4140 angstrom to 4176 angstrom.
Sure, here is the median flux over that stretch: 4.91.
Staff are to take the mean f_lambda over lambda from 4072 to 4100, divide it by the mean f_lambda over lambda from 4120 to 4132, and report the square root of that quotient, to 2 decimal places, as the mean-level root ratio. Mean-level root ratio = 0.97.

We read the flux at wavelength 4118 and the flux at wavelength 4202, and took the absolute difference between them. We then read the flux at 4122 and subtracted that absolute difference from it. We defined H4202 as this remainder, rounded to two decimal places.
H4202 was 4.69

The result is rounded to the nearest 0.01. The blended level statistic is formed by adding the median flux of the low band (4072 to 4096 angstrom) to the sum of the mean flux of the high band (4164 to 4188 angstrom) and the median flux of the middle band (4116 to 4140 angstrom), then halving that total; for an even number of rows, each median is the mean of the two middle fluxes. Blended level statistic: 7.60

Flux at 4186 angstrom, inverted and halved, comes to 0.098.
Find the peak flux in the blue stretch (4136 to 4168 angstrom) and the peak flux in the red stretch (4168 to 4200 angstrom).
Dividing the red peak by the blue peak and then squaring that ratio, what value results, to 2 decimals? 0.98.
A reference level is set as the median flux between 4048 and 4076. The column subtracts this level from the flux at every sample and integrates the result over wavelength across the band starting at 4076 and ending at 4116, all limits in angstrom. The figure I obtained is -18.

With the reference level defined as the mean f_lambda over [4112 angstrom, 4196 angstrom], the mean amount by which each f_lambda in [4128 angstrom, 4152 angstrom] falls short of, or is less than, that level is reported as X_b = 0.18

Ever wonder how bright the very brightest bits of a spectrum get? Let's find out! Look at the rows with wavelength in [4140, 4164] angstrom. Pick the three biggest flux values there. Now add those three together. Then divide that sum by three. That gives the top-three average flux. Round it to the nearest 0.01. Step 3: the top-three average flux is 5.39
